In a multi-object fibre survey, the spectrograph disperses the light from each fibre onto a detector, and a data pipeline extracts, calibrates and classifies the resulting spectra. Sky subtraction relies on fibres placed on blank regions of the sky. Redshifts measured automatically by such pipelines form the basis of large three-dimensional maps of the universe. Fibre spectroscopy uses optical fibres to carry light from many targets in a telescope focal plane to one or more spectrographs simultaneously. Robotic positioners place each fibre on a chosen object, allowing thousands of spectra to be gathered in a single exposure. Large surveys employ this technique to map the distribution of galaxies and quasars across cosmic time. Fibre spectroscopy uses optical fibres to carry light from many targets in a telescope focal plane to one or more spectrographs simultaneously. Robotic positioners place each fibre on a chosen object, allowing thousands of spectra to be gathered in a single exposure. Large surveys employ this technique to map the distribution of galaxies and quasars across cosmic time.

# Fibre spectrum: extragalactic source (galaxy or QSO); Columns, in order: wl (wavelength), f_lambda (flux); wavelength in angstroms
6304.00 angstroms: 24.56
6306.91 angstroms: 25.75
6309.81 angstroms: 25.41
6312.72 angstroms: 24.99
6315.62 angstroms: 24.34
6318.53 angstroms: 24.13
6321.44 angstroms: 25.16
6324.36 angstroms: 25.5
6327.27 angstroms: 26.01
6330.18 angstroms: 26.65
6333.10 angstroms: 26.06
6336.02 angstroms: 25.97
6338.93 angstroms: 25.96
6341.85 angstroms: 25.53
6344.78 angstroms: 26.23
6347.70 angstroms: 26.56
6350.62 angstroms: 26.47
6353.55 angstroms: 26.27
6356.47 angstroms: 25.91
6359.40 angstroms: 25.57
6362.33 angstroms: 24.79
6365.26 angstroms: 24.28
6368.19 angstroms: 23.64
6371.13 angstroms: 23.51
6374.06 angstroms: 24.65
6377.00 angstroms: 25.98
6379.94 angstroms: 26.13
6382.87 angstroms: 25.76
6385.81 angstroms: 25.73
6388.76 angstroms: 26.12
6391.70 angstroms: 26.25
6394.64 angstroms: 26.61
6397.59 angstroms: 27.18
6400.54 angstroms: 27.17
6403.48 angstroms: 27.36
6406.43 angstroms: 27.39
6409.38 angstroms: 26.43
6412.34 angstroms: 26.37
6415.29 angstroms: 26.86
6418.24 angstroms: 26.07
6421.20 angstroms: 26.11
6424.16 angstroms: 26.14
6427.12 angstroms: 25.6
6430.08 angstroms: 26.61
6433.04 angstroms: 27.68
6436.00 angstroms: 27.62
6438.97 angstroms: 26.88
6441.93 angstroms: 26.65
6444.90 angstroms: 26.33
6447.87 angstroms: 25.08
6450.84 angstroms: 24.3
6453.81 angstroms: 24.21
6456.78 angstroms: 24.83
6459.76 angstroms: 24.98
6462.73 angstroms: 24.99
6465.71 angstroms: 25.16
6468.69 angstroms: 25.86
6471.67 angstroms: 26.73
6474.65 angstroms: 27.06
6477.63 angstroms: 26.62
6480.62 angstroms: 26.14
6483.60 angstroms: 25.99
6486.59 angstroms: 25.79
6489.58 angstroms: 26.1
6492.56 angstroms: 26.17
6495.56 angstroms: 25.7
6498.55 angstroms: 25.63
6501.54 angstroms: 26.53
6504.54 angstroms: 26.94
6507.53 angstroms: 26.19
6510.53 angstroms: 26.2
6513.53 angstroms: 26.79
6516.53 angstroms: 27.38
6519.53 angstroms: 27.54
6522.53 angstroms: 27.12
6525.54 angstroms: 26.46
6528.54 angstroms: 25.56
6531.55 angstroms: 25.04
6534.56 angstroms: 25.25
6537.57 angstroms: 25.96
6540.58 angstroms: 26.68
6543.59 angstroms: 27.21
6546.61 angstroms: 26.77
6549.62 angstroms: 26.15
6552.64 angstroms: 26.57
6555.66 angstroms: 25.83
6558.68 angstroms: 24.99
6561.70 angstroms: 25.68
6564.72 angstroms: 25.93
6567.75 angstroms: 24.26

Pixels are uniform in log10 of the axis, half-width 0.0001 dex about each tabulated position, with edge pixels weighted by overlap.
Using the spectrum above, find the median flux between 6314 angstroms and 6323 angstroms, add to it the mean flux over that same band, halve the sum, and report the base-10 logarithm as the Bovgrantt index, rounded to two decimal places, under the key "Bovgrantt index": 1.39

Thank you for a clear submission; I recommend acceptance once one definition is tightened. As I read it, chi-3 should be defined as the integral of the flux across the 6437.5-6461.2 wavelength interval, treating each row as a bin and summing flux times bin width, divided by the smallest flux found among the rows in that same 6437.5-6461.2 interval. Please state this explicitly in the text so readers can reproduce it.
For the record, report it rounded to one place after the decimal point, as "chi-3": 24.9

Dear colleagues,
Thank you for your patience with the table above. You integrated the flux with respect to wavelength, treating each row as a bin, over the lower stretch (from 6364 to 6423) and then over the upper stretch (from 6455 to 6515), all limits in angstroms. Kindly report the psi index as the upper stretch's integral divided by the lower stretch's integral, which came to 1.02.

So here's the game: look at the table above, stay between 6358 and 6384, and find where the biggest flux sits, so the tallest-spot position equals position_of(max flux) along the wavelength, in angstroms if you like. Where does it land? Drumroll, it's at 6379.94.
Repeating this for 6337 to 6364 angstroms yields 6347.70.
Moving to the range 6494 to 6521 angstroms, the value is 6519.53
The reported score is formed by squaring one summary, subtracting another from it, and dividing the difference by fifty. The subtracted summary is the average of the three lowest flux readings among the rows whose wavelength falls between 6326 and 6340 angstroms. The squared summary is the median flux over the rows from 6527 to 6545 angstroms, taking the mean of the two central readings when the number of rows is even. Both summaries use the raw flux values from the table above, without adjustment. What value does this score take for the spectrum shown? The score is 12.8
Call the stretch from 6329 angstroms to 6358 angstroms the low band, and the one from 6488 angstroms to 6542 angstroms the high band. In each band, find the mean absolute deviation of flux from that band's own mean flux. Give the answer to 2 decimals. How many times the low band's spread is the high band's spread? 2.07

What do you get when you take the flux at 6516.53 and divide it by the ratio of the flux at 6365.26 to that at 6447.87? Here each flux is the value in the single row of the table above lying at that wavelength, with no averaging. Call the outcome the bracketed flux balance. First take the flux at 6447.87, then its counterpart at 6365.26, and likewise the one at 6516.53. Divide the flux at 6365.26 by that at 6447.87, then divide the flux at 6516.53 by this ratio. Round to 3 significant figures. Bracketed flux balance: 28.3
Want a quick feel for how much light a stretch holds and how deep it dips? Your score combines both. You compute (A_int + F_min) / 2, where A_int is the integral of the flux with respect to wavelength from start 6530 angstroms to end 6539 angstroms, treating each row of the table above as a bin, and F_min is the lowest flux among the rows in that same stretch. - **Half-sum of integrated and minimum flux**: 127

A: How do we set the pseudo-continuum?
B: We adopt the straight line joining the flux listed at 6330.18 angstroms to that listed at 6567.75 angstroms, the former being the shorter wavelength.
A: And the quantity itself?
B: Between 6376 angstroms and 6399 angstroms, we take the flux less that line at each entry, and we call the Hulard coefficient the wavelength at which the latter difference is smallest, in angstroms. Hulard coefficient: 6385.81 angstroms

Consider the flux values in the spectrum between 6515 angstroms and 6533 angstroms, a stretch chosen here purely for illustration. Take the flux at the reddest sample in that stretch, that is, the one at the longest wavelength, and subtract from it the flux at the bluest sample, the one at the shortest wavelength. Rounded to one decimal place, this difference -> -2.3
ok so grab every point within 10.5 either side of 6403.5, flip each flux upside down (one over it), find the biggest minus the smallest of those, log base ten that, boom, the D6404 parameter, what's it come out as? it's -2.9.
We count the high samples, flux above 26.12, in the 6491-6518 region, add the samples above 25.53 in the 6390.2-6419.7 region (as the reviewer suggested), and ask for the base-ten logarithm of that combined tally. 1.23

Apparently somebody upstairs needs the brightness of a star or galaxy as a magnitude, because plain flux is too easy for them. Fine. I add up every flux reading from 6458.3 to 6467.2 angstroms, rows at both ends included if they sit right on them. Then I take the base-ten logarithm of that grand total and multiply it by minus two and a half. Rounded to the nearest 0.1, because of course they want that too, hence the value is -4.7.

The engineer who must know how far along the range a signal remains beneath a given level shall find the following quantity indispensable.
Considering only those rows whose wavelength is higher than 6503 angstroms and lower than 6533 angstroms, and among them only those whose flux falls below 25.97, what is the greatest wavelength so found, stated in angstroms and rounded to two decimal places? 6531.55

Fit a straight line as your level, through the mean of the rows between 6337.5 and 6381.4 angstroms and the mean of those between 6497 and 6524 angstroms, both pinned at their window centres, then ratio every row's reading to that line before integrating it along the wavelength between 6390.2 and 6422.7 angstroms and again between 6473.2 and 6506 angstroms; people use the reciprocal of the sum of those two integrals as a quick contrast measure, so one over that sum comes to 0.0151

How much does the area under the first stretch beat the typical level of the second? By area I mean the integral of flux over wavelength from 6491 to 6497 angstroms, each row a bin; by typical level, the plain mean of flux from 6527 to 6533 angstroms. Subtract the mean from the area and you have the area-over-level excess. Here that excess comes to 130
